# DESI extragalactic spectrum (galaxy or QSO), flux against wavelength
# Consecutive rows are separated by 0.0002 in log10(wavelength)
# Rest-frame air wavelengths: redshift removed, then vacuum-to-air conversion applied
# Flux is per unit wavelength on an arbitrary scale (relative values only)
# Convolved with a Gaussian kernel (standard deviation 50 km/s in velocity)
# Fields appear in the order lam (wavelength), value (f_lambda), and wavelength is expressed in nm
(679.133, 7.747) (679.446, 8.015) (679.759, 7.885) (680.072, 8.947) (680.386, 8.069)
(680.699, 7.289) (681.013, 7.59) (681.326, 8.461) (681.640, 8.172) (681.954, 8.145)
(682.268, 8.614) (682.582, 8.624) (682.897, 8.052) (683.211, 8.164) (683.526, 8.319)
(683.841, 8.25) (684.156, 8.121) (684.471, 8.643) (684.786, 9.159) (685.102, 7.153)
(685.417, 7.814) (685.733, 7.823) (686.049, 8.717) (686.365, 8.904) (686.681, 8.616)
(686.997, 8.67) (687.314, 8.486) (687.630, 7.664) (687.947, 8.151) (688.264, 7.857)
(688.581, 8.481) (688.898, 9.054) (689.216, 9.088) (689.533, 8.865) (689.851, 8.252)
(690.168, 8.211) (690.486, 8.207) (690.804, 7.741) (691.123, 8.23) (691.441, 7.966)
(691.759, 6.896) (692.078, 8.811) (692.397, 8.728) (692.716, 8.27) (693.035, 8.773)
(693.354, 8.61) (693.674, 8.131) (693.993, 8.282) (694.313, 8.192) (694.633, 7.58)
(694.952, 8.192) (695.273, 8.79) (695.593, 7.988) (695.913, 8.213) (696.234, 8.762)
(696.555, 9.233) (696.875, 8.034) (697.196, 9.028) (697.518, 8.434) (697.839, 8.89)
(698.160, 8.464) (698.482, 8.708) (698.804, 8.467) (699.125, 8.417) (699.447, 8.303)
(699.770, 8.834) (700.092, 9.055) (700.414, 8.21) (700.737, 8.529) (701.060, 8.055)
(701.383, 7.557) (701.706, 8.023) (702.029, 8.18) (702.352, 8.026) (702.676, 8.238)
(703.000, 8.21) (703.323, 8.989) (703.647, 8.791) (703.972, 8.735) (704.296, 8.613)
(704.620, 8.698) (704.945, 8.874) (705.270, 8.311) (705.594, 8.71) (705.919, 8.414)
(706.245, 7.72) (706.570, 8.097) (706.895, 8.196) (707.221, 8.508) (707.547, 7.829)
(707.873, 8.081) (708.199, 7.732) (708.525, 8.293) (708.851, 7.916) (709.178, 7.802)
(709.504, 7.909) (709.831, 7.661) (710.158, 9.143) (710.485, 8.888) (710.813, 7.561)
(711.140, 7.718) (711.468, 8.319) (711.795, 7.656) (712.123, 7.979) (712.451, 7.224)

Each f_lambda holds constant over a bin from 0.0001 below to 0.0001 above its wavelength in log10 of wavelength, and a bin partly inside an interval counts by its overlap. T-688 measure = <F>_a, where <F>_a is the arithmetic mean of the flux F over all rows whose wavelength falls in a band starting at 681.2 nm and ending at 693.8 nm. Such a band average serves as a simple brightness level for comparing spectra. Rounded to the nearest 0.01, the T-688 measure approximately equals 8.32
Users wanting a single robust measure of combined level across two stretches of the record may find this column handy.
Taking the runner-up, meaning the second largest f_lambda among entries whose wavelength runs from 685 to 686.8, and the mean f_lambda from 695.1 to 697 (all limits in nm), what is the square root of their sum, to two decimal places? 4.15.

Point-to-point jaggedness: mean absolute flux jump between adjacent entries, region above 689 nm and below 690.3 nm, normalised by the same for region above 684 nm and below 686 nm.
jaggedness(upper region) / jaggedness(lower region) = 0.39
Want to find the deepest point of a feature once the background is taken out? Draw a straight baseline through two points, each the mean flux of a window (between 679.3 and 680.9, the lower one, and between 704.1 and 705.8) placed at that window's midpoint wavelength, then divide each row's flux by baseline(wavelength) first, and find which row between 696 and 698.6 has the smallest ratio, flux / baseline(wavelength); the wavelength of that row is 696.875 nm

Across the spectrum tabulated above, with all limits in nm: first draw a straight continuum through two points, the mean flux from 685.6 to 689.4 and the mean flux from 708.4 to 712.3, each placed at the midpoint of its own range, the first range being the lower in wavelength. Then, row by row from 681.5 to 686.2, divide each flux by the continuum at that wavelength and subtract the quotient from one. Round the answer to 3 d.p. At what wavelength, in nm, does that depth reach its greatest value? 685.102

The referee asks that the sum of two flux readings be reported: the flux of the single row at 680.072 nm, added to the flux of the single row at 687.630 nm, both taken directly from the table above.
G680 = 16.6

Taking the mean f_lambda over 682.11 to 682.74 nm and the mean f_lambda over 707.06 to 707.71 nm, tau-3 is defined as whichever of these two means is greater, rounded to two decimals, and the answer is 8.62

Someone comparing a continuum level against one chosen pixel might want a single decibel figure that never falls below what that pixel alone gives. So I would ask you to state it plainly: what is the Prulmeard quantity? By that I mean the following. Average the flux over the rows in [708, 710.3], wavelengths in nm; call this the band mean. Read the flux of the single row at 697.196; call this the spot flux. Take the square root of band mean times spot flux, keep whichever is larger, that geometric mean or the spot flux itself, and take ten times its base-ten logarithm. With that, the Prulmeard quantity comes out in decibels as 9.56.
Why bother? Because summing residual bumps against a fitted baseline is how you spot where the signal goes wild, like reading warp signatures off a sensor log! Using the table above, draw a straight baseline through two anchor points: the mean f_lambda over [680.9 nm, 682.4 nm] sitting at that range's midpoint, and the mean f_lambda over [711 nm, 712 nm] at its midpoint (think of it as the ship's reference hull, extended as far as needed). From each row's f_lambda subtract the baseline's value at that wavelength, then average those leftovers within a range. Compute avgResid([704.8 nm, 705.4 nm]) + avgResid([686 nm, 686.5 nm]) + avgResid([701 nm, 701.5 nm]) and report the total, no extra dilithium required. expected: 1.1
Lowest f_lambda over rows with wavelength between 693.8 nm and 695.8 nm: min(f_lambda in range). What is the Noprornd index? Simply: 7.58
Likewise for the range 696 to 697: 8.034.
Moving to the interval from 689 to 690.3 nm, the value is 8.211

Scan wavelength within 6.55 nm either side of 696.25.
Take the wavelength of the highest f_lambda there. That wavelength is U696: 696.555 nm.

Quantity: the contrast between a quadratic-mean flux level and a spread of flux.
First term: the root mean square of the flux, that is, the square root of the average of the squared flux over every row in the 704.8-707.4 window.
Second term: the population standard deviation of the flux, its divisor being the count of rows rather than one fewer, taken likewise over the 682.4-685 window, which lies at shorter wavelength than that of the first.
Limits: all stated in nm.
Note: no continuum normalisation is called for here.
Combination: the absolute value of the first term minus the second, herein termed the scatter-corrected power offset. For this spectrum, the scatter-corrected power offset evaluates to 8.01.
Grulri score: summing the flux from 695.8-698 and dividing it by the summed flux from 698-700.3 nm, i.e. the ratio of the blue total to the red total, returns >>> 1.01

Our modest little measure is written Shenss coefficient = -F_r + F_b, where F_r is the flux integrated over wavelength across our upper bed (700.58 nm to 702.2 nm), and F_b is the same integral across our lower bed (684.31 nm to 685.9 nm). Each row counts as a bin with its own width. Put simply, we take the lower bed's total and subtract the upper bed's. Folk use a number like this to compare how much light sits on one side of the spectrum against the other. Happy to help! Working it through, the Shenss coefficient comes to -0.2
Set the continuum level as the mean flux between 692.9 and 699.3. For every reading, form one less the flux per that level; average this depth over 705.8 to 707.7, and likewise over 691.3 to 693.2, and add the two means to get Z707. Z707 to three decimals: 0.065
